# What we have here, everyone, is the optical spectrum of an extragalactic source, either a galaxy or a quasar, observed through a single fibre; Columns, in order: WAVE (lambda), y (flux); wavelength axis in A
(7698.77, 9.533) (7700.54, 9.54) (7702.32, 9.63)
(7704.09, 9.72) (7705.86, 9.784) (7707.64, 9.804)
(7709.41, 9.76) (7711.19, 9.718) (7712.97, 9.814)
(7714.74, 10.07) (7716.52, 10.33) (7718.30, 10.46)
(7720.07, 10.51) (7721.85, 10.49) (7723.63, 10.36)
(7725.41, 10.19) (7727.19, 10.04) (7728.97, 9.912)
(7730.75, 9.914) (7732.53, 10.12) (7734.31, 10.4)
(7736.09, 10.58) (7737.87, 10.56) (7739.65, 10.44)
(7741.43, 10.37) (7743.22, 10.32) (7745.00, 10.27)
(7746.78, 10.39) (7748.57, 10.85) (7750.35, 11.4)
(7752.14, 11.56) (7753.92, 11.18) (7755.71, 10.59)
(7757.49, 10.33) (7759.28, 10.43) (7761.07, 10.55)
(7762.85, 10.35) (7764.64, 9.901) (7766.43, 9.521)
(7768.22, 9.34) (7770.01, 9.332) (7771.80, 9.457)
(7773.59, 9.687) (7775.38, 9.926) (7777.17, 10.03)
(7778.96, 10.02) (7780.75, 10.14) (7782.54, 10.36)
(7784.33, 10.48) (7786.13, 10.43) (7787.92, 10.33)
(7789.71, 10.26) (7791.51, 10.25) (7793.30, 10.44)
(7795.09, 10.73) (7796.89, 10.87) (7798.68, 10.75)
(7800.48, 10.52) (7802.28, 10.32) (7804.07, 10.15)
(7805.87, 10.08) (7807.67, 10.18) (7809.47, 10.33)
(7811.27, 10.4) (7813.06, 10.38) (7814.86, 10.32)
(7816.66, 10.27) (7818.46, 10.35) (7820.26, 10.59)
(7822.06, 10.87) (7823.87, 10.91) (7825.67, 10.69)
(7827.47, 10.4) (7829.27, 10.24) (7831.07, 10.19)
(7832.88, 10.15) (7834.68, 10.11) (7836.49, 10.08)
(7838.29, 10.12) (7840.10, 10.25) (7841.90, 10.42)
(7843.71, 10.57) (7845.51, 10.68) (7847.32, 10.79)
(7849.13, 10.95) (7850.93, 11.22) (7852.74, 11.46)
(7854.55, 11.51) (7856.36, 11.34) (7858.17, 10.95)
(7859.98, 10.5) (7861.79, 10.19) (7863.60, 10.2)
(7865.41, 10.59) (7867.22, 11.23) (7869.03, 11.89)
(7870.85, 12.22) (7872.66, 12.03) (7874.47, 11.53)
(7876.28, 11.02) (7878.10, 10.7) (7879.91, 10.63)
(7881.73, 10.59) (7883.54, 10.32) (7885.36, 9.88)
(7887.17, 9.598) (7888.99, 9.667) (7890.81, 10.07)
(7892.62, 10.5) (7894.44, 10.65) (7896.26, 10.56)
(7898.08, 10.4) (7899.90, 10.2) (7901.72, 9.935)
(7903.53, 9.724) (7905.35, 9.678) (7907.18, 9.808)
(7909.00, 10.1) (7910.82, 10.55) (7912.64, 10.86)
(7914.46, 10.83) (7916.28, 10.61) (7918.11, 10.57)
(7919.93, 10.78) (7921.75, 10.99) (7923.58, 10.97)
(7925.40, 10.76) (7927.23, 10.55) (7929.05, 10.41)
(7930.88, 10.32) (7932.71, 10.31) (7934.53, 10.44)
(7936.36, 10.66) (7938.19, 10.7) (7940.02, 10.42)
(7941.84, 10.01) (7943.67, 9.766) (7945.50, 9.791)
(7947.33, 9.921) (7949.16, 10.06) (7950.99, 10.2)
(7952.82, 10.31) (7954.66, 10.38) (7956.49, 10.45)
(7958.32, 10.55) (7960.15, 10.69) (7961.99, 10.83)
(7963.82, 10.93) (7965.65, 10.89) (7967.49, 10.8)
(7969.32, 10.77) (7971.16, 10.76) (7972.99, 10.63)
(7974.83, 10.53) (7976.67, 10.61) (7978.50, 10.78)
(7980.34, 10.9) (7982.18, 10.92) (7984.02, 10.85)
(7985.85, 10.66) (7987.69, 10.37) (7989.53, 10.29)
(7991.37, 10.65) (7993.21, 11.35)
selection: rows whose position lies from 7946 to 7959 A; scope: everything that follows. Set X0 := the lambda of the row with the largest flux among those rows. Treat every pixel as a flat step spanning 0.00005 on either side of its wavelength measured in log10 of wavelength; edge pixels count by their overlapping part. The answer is 7958.32 A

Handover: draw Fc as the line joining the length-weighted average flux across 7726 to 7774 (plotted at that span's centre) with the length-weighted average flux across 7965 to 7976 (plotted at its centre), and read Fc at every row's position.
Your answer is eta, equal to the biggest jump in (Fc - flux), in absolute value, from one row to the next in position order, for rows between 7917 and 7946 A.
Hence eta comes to 0.41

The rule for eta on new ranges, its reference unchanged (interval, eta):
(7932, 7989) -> 0.41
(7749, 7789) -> 0.59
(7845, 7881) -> 0.66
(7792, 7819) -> 0.29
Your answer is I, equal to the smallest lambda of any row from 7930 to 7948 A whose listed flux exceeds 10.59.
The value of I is 7936.36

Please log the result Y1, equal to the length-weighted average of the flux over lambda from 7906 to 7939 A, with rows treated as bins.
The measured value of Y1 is 10.6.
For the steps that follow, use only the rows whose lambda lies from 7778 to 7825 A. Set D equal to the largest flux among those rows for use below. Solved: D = 10.91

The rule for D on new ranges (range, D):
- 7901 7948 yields 10.99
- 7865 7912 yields 12.22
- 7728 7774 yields 11.56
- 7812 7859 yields 11.51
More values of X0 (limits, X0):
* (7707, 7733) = 7720.07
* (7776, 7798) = 7796.89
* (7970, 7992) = 7982.18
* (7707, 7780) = 7752.14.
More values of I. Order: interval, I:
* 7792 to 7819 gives 7795.09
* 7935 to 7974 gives 7936.36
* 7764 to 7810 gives 7795.09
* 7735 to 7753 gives 7748.57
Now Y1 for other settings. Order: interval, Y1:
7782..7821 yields 10.4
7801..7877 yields 10.7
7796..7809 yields 10.4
